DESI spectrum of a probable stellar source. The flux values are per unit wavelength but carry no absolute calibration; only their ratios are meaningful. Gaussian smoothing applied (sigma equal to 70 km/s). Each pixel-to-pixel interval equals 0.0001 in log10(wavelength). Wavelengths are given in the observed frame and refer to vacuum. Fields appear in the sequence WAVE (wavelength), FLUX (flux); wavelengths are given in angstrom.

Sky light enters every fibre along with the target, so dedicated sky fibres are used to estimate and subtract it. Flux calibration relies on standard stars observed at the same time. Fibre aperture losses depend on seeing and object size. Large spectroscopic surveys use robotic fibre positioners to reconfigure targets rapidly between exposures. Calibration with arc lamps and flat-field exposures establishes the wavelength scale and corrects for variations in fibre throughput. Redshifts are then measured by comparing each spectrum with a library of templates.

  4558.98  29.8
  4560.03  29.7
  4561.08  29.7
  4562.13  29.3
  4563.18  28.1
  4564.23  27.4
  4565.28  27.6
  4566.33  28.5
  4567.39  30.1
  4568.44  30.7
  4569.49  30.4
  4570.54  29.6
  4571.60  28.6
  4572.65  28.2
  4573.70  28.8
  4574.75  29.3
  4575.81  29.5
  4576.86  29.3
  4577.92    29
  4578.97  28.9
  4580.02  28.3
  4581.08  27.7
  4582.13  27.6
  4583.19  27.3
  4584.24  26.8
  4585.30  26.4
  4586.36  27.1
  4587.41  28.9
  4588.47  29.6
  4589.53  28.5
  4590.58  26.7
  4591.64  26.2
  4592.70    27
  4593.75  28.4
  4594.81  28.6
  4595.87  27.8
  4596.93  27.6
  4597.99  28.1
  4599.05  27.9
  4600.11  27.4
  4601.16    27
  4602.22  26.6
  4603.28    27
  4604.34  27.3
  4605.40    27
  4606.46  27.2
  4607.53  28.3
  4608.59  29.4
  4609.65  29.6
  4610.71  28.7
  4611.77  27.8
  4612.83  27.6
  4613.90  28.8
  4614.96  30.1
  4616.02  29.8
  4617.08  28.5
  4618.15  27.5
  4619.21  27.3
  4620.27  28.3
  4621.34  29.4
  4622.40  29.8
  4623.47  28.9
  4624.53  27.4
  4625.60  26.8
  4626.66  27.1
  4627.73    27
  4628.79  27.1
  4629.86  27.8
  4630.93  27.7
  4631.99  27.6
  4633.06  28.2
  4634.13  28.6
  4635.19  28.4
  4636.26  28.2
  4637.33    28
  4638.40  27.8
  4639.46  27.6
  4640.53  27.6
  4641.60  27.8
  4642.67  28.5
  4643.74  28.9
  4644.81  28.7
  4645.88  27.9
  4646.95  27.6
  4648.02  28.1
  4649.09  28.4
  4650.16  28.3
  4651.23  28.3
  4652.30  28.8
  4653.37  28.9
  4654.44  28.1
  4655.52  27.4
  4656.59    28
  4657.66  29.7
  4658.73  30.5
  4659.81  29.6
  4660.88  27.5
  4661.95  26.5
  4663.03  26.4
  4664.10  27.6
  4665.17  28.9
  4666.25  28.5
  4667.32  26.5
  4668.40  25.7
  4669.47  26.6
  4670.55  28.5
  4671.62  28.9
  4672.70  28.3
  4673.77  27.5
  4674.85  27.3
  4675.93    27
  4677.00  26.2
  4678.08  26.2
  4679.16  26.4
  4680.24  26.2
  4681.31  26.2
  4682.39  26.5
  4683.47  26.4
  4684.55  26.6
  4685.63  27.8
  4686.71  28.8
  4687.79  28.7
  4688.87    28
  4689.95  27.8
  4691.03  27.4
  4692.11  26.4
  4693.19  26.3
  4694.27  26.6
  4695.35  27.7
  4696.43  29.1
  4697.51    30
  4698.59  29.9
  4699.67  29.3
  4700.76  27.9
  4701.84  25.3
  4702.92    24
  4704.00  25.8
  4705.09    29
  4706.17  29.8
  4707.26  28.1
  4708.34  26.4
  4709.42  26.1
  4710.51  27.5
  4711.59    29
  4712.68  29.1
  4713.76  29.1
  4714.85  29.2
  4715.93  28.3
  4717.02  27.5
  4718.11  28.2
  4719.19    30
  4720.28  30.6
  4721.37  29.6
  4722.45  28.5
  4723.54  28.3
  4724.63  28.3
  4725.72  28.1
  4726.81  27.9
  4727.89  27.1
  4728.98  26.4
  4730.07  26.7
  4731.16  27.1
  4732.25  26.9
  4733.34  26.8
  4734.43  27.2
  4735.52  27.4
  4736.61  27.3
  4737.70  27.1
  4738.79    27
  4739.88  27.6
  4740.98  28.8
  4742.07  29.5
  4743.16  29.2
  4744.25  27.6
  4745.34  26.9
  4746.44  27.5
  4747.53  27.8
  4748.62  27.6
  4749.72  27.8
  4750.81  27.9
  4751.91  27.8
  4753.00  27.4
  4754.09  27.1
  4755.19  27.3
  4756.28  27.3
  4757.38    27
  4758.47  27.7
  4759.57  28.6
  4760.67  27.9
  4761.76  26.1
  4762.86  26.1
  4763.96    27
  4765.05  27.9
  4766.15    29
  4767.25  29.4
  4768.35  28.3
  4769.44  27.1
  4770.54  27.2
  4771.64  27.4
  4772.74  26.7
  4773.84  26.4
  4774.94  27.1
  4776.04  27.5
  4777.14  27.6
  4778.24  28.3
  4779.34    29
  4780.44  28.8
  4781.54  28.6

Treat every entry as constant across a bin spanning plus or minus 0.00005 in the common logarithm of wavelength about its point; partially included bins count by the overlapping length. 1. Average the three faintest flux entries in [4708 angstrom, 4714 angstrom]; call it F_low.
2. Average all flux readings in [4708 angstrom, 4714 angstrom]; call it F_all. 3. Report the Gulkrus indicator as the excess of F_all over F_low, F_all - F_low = 1.2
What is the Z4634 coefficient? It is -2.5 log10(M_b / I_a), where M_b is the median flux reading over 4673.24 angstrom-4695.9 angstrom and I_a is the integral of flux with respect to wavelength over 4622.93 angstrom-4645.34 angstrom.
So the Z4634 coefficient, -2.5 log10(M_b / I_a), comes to 3.43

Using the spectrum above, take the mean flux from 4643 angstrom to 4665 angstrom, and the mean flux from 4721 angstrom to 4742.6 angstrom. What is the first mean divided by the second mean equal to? 1.02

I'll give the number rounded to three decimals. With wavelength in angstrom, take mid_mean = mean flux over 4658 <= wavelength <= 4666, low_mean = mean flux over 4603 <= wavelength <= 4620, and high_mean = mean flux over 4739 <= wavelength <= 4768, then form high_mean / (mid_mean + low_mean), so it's 0.492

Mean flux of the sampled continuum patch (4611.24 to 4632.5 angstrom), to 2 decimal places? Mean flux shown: 28.12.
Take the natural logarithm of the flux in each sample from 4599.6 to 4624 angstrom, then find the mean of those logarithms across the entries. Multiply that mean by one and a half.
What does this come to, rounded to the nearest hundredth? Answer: 5.01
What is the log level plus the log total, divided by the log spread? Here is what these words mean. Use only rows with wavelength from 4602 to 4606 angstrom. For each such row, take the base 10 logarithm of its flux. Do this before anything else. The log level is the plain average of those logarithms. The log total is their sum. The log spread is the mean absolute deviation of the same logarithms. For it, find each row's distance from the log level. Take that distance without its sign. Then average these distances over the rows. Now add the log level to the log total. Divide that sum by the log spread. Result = 2361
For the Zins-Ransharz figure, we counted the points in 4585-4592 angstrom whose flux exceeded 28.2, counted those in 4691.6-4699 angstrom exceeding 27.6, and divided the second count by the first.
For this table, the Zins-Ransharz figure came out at 1.33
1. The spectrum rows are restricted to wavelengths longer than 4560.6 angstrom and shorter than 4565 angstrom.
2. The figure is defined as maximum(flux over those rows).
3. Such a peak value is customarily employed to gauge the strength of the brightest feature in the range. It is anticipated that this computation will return 29.7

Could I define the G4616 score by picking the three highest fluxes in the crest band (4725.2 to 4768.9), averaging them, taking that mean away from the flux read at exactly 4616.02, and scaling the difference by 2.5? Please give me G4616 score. 1.1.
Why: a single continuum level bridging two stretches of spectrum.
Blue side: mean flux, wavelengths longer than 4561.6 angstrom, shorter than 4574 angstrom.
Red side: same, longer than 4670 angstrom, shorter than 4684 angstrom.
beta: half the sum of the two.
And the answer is 28.0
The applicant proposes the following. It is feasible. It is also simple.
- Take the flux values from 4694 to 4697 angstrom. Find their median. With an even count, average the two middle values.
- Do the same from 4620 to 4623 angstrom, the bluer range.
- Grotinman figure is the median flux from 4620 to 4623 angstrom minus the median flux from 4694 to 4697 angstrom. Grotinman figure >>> 1.7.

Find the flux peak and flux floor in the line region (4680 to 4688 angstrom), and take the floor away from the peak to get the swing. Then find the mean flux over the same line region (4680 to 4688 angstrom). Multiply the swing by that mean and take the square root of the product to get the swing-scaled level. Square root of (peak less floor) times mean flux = 8.4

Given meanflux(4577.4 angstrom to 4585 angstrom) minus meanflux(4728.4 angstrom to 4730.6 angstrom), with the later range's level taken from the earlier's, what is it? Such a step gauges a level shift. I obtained 1.4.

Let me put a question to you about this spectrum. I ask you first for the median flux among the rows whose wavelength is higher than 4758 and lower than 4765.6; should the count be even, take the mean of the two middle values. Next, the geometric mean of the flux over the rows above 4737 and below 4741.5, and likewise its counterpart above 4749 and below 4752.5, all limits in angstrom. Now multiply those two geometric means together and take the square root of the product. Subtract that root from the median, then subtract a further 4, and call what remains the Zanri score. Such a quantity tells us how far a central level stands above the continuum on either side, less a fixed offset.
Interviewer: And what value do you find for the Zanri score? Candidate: -4.0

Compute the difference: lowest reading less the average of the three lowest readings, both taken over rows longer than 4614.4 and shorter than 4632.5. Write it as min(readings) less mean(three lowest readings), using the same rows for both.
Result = -0.17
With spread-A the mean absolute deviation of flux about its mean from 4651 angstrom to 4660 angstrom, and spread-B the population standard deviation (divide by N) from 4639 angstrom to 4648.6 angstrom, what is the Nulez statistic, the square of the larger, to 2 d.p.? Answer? 0.59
